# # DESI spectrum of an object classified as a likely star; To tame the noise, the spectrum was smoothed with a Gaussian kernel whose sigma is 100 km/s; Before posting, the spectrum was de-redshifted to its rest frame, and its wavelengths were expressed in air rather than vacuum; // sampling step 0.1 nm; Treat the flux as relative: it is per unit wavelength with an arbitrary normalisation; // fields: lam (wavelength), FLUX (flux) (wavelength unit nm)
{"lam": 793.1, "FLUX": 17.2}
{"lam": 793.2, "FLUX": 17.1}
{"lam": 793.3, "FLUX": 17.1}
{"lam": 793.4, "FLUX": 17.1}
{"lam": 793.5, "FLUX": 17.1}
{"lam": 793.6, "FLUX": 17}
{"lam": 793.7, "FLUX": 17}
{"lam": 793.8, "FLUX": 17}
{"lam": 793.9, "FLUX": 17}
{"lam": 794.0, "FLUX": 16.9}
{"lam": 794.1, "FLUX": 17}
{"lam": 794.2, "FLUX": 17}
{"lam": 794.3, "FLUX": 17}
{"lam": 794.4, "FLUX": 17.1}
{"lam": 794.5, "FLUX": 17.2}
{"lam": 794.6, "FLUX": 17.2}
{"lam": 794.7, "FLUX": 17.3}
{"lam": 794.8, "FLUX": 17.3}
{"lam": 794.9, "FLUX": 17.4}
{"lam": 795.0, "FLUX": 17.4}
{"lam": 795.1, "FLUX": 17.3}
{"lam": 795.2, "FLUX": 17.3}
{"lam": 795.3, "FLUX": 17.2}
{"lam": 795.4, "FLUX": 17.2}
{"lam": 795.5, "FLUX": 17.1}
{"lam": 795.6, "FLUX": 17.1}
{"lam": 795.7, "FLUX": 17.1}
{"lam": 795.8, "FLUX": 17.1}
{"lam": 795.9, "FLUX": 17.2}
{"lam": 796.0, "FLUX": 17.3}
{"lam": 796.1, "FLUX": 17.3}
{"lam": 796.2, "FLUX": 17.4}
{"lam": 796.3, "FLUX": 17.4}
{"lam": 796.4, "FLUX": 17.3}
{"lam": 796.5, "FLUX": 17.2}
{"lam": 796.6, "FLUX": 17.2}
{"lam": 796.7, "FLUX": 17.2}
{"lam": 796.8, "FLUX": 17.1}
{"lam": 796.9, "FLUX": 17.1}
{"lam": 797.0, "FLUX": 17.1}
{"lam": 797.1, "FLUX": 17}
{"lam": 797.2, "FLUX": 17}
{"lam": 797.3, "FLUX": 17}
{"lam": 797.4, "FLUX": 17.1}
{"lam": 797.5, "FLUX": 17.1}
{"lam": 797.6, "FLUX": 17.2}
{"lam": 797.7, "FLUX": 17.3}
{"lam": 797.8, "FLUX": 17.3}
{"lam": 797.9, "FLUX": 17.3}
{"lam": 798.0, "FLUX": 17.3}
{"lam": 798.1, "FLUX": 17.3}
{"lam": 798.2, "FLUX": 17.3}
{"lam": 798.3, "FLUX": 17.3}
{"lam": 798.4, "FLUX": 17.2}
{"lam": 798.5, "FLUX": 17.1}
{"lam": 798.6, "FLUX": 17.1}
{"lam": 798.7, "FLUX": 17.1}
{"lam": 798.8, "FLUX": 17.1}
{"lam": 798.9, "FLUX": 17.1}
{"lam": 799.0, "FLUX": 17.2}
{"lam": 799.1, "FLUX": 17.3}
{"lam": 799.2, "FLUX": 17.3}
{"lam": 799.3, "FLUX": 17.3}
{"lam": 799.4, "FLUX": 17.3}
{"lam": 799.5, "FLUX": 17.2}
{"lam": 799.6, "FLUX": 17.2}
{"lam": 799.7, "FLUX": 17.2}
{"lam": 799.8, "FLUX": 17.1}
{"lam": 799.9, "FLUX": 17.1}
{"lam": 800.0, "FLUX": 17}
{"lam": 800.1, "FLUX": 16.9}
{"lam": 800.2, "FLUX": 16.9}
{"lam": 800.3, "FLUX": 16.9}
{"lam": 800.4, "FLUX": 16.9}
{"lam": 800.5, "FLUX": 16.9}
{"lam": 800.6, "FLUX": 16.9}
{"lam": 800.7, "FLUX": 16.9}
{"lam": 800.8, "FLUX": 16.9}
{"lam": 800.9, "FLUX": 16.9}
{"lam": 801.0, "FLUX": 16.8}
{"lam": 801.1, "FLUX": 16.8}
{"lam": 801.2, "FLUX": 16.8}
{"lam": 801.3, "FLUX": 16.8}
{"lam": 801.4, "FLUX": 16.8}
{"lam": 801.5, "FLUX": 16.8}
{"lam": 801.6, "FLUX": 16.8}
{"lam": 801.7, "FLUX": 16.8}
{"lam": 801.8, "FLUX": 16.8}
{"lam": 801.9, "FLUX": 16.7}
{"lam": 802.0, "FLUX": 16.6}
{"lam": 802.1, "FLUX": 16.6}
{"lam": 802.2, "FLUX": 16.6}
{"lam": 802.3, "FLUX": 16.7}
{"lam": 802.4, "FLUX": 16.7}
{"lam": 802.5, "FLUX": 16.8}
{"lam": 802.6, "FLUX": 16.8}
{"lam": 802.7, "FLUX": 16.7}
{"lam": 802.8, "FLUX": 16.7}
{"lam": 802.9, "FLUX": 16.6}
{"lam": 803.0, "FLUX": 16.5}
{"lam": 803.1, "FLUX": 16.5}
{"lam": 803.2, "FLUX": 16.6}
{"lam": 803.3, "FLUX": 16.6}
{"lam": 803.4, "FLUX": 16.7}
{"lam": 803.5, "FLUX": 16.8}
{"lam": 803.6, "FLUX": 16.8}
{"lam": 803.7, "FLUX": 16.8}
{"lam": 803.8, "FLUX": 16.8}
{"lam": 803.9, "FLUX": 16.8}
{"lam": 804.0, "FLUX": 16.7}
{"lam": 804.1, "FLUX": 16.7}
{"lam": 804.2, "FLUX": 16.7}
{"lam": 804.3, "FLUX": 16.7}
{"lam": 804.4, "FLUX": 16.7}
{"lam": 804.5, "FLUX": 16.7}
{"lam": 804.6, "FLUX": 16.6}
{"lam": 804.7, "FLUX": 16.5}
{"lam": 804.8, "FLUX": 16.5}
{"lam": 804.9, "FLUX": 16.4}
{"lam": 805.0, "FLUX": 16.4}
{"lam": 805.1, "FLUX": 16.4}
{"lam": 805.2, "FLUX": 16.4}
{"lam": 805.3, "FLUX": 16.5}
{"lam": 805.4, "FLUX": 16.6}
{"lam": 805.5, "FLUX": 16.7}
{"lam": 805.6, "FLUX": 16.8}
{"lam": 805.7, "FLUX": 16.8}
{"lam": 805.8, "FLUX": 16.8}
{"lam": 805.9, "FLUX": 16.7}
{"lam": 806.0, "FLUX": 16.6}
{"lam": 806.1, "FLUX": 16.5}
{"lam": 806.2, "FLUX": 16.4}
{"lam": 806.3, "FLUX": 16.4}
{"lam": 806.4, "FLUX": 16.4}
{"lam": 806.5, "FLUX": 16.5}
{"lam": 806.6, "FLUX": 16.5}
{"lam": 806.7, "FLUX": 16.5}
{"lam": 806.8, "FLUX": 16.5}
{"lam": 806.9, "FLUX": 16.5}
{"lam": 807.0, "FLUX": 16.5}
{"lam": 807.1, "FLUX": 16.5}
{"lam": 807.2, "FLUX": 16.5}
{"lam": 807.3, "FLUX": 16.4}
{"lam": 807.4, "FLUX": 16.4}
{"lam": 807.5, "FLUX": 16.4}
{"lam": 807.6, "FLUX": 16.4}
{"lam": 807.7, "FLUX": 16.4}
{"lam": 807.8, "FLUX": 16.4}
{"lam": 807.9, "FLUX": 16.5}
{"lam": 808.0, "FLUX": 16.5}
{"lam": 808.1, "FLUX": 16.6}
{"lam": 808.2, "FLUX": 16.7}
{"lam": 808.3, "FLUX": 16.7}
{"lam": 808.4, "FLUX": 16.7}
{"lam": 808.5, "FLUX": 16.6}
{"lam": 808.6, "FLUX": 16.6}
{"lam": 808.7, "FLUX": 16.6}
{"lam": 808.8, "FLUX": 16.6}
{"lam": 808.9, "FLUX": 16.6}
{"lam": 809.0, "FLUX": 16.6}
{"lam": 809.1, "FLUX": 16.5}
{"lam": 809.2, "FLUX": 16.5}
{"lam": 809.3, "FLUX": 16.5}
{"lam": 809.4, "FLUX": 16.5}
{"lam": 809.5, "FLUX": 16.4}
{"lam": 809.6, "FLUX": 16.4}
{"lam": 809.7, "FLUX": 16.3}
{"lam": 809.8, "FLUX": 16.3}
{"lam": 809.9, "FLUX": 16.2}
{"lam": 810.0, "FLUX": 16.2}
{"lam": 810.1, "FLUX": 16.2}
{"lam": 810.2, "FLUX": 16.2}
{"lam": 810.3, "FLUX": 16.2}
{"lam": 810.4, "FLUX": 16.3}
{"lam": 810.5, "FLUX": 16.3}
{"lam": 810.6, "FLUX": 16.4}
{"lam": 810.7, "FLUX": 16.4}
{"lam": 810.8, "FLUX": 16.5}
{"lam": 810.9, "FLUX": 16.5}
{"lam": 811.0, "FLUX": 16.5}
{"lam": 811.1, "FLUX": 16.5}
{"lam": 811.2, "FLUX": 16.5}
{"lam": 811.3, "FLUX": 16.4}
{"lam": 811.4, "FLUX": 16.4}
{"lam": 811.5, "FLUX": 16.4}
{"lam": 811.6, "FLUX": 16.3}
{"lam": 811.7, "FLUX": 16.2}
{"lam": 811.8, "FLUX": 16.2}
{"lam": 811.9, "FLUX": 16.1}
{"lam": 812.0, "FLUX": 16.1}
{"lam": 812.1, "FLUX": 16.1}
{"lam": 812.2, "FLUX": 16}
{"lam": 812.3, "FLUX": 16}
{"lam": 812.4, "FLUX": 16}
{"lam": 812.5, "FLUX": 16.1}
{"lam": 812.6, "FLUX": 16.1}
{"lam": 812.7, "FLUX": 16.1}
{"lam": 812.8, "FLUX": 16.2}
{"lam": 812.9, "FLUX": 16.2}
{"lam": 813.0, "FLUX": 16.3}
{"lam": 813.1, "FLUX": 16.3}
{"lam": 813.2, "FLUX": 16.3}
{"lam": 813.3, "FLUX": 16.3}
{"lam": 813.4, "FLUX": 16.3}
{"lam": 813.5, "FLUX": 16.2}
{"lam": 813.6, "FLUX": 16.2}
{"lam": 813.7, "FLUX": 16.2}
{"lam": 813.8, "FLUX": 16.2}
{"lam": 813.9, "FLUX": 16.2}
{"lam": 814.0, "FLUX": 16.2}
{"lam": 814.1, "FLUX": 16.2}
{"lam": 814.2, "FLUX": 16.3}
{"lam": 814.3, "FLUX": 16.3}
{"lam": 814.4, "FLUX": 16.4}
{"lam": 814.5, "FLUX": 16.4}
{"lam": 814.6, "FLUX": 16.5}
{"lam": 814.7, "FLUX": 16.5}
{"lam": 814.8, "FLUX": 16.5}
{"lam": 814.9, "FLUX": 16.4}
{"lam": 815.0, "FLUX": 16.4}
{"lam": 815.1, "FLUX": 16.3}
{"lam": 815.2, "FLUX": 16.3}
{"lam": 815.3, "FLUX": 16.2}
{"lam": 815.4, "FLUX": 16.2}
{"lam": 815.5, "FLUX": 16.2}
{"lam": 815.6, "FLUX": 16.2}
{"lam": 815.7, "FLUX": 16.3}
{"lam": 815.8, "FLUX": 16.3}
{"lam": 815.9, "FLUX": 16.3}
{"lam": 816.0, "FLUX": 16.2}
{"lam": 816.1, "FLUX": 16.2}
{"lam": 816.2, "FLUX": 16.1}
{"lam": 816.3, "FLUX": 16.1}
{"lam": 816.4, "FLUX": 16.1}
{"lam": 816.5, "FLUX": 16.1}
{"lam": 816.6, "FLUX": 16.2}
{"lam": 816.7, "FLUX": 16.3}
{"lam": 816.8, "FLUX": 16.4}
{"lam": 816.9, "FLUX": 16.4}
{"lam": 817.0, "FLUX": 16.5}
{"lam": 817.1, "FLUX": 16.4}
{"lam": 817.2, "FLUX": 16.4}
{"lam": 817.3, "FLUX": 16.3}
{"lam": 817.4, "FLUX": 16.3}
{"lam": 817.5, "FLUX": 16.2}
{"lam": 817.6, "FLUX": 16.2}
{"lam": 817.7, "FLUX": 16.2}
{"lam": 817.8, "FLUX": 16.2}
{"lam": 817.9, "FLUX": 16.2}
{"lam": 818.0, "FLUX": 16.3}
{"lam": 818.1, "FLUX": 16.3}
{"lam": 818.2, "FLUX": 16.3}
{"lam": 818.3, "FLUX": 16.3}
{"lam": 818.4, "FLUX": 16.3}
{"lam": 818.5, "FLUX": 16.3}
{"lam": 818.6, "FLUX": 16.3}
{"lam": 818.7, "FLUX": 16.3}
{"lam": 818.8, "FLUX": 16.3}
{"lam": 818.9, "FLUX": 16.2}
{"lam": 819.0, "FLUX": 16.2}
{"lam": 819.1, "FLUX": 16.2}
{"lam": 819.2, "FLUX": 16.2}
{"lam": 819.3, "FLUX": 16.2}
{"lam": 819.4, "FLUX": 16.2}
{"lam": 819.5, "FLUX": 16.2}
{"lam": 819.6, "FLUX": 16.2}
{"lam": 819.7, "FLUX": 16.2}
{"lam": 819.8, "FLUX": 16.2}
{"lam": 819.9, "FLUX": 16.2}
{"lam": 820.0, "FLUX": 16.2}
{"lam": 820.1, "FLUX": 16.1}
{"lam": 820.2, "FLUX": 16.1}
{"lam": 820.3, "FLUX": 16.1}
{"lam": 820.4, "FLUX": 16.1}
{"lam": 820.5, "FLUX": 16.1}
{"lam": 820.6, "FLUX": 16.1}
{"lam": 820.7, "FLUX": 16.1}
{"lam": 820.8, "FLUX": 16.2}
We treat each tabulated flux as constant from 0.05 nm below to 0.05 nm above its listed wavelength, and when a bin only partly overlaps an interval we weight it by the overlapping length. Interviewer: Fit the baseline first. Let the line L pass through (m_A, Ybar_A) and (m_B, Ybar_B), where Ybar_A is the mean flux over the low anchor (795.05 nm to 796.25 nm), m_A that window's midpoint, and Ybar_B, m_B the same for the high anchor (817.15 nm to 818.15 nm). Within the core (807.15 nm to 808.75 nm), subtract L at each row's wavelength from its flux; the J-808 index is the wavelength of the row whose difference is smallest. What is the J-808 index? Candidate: 807.3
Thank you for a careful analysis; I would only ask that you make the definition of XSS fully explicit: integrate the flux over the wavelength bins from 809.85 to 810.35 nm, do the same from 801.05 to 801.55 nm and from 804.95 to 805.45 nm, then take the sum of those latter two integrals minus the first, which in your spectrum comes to 8.53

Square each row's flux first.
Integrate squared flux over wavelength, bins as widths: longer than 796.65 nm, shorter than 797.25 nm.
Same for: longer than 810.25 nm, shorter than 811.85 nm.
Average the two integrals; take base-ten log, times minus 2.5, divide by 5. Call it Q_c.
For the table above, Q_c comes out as -1.24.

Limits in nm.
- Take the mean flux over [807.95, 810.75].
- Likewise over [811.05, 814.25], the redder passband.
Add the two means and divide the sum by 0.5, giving 65.3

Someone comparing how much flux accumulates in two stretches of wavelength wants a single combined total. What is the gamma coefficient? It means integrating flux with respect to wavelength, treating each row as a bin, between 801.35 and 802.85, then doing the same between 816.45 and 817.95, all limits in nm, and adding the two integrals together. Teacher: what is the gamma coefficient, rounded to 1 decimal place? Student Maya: 49.5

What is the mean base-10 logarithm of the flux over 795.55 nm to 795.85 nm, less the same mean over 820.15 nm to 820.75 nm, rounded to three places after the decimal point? 0.026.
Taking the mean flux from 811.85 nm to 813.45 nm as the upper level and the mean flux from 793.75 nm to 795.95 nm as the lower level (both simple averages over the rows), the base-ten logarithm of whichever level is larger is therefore 1.23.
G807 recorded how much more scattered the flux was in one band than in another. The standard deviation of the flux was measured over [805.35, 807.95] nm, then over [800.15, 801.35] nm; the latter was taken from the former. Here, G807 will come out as 0.084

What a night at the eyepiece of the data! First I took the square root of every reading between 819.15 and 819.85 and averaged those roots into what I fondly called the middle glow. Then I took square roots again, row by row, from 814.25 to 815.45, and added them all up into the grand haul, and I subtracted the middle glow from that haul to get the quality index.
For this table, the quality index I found 45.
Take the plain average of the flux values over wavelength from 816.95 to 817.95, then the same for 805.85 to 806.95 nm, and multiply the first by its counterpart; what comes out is 269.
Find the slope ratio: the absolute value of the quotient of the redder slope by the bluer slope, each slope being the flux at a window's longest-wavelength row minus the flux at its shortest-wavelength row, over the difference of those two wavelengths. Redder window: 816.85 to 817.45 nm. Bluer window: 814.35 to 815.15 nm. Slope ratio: 1.4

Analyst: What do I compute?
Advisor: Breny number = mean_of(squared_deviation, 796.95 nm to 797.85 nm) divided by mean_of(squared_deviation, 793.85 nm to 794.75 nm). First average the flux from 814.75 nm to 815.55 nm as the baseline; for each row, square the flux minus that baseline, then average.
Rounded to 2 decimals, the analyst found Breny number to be 1.11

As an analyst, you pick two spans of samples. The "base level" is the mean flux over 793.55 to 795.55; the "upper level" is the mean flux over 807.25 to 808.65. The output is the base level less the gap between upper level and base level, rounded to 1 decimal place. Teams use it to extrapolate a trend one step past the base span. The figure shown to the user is 17.8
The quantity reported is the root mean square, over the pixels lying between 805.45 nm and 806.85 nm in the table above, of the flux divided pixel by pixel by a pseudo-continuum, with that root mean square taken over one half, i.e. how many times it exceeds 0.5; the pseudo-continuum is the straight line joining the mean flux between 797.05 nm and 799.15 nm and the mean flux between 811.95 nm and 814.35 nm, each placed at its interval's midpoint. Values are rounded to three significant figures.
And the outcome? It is 1.99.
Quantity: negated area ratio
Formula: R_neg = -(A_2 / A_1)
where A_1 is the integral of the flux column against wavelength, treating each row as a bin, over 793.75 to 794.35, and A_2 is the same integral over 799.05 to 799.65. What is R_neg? -1.02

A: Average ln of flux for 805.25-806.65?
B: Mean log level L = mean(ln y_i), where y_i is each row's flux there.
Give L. 2.81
